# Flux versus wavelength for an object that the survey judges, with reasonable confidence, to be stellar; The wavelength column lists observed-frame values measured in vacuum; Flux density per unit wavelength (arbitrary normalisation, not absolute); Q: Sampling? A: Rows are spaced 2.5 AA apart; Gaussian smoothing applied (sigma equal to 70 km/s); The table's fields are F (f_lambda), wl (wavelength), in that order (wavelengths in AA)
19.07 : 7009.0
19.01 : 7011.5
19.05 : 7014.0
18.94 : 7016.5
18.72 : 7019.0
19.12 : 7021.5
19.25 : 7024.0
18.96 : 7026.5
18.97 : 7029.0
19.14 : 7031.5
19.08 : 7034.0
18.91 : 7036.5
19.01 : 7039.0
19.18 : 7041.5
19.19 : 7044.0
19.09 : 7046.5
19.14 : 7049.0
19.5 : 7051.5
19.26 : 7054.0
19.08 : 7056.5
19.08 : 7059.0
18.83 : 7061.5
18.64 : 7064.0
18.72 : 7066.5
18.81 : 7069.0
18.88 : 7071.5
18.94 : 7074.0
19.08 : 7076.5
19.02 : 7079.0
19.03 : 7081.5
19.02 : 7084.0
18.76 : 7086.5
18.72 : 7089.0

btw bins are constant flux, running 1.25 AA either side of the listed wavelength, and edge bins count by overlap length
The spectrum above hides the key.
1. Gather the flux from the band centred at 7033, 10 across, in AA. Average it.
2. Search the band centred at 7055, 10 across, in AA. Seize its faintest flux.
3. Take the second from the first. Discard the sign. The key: 0.05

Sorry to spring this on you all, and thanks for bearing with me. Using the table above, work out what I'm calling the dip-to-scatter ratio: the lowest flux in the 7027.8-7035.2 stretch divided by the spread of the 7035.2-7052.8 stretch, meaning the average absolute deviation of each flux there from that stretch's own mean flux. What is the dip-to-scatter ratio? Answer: 153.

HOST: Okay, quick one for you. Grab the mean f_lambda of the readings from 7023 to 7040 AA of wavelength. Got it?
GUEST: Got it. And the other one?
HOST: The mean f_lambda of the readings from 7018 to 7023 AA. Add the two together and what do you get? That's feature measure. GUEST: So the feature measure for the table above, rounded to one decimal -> 38.0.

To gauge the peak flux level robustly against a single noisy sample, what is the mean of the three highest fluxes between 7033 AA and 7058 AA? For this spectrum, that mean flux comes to 19.3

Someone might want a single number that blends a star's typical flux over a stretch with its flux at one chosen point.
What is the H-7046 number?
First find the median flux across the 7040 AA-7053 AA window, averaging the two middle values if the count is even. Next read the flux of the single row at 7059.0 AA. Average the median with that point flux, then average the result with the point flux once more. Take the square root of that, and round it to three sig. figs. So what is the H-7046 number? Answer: 4.37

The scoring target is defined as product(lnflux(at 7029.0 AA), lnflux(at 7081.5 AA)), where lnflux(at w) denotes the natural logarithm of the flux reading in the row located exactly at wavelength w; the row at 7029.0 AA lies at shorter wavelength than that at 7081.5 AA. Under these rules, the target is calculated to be 8.67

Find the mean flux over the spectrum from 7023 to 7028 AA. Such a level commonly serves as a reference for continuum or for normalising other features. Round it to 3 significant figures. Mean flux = 19.1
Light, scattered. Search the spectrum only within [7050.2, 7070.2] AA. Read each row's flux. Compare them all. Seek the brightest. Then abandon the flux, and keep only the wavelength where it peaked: 7051.5 AA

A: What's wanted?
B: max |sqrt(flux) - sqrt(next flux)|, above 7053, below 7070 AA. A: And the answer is 0.029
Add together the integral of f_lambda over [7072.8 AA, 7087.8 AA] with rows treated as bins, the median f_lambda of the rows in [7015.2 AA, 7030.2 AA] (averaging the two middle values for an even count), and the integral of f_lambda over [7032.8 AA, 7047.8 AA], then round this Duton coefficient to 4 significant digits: 589.7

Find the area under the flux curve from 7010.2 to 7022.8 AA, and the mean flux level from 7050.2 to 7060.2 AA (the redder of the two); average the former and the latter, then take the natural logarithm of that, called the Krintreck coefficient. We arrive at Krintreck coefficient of 4.9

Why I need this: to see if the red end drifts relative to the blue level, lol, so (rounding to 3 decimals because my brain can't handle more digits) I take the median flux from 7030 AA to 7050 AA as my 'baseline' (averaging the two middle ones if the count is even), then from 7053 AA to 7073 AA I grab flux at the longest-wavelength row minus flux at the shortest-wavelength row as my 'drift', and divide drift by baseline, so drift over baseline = -0.020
